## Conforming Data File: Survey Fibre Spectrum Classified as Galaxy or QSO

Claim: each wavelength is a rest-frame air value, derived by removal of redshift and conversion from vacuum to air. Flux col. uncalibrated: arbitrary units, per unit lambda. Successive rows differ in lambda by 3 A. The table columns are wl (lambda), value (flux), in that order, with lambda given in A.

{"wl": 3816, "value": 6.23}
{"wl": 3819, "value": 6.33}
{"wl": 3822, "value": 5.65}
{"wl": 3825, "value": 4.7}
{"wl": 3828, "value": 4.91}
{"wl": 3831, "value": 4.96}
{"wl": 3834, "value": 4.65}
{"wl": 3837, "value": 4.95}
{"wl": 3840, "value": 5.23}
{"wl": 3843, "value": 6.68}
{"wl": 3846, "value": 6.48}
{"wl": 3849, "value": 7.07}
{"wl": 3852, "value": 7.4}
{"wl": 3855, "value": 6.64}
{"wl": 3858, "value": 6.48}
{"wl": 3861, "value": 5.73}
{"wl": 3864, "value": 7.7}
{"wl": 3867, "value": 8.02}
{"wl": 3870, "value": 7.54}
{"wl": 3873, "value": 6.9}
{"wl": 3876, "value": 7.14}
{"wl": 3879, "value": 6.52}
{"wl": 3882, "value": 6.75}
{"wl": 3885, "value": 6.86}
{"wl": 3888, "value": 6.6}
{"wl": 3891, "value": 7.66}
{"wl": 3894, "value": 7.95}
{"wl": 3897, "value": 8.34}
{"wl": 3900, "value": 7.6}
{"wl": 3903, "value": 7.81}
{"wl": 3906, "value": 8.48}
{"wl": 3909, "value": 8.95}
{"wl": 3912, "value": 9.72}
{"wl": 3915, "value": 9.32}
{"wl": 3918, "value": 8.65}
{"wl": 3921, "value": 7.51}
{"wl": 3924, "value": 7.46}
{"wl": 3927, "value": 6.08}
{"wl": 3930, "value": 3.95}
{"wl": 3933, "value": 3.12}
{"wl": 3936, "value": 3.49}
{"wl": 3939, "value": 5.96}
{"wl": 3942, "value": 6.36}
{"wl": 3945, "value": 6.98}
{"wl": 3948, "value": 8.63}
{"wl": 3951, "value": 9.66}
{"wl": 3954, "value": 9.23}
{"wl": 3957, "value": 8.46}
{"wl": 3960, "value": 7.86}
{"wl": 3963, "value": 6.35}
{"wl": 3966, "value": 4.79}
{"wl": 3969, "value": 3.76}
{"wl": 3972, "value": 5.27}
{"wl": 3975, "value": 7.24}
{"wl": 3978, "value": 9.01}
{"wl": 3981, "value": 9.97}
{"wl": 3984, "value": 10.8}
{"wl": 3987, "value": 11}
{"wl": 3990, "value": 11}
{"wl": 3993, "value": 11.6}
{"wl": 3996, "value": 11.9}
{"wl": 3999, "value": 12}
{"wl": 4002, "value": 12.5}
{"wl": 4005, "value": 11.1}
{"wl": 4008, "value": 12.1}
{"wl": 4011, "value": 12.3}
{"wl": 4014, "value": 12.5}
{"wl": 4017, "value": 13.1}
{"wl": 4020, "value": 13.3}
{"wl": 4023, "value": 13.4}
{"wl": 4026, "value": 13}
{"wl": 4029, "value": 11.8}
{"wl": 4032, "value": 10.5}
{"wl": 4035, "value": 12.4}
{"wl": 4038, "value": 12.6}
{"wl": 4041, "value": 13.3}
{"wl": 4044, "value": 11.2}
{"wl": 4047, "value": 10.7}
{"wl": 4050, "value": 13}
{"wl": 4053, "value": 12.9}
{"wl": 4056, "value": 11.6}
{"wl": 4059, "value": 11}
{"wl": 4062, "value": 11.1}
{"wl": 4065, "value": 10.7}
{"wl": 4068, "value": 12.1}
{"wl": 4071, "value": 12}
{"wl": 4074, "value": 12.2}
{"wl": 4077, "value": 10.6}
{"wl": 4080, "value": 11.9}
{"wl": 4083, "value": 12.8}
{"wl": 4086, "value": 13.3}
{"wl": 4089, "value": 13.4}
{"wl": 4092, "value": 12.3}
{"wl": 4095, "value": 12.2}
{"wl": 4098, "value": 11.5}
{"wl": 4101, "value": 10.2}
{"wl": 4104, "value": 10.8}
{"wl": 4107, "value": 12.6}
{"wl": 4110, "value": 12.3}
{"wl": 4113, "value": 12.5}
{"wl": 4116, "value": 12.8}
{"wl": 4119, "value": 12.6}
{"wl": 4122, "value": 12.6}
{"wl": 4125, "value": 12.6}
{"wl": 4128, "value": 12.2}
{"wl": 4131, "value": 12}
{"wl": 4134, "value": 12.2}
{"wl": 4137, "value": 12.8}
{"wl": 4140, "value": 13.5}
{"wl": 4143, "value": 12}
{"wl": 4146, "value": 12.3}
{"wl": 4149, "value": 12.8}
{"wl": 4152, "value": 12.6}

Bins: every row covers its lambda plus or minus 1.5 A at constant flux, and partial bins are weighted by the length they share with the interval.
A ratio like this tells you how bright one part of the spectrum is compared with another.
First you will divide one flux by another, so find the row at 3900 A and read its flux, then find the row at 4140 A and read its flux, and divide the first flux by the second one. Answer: 0.56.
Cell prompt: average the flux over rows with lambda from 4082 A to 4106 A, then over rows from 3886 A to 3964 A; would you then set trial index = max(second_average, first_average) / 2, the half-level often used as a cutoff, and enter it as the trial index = 6.03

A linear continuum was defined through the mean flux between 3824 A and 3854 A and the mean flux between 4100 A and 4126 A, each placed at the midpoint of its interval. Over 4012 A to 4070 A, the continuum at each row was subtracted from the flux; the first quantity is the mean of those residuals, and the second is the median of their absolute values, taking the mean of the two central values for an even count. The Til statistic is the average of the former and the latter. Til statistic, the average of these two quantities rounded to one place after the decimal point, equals 1.9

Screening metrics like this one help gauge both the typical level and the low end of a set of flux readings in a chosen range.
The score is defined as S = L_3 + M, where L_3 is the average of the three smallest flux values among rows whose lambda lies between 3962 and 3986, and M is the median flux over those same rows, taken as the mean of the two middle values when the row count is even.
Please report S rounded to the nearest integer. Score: 11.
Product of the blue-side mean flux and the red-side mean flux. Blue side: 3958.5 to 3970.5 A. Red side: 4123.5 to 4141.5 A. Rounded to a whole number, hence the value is 71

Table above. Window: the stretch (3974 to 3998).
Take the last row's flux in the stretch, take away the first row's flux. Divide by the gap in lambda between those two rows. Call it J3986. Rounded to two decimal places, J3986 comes 0.22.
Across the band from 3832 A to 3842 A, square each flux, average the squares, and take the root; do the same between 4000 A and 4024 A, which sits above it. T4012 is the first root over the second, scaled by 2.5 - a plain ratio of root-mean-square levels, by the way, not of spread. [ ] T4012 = 0.99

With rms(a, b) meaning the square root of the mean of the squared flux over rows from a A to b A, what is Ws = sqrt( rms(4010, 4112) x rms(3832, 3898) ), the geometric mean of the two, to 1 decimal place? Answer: 9.1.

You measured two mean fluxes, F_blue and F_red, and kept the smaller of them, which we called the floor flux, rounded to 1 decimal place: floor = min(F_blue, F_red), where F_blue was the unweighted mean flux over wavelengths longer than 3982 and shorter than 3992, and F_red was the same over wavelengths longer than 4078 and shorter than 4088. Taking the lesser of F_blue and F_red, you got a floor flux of 10.9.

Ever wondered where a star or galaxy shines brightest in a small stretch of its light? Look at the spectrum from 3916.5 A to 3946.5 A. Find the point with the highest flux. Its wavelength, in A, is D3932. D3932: 3918 A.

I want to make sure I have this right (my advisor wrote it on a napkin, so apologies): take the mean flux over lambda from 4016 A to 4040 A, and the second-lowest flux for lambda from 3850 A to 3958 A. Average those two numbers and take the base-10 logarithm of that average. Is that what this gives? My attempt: 0.903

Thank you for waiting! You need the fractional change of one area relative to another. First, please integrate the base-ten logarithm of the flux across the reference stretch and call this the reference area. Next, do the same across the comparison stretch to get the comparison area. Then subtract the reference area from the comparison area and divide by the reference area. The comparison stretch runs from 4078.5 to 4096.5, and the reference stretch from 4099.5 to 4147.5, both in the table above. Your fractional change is -0.6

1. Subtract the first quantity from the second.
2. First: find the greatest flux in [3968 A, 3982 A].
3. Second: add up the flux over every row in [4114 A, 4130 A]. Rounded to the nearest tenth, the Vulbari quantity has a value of 52.8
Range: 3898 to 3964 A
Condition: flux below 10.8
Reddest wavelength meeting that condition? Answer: 3963 A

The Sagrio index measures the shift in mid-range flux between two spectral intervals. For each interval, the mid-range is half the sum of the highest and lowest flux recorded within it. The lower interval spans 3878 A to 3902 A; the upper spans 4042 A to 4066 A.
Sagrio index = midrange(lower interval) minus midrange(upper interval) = -4.42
